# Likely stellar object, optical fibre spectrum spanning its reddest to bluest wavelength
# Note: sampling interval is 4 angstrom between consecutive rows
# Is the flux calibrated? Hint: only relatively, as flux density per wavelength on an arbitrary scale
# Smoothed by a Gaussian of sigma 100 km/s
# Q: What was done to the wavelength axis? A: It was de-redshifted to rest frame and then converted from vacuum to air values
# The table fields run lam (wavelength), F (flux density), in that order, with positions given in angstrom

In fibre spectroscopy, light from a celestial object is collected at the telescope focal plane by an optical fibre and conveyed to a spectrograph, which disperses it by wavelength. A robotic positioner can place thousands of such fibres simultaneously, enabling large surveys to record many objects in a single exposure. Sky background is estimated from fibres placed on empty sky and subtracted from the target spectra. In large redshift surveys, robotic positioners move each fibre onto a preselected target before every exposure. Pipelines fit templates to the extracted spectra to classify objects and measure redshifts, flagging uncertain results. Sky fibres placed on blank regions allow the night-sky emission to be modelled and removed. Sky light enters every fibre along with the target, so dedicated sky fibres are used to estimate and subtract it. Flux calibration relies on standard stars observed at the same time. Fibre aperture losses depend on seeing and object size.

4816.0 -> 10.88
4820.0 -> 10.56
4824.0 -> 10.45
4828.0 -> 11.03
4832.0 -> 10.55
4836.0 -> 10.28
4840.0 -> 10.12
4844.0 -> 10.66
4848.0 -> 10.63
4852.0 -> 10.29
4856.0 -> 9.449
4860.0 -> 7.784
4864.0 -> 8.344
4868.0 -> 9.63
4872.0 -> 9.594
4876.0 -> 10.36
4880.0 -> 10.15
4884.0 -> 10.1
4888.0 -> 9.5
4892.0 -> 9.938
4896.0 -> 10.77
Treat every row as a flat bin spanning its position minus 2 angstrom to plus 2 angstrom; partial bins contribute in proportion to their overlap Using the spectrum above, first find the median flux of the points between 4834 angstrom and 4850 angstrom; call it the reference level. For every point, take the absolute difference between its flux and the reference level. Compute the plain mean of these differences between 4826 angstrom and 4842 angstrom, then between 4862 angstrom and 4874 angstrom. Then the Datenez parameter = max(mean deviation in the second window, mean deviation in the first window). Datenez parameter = 1.3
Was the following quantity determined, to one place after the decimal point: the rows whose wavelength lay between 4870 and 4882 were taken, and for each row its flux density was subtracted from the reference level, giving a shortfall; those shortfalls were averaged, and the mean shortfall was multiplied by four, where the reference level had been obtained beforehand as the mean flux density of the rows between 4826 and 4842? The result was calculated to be 1.8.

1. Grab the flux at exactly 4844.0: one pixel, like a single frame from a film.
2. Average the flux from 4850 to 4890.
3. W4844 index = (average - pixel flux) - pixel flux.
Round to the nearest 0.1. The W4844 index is -11.8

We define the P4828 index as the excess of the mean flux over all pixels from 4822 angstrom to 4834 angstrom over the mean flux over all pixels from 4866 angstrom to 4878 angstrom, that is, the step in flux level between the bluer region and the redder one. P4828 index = 0.82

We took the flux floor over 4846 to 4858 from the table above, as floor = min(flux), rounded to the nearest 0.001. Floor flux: 9.449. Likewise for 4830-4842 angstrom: 10.120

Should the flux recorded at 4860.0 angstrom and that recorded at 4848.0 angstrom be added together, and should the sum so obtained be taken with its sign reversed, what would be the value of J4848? -18.4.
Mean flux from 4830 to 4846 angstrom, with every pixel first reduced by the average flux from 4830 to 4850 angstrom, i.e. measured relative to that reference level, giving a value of 0.0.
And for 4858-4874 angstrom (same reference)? -1.6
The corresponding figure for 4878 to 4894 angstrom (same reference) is -0.5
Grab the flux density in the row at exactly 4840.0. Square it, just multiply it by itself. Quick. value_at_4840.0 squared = 102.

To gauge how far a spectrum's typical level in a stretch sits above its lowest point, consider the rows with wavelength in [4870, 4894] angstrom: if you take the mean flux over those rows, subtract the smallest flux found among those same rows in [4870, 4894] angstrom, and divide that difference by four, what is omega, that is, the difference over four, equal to 0.11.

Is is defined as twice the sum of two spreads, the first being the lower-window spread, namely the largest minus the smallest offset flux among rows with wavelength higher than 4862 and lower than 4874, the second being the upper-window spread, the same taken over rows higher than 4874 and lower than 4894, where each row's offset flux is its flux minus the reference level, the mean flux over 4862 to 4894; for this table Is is 4.3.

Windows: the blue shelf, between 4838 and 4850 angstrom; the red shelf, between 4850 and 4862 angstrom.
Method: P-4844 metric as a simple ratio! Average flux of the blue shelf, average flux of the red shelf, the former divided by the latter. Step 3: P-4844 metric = 1.14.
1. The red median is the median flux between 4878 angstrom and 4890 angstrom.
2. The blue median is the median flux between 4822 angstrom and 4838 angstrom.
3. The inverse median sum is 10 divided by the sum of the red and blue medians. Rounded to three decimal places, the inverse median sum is 0.485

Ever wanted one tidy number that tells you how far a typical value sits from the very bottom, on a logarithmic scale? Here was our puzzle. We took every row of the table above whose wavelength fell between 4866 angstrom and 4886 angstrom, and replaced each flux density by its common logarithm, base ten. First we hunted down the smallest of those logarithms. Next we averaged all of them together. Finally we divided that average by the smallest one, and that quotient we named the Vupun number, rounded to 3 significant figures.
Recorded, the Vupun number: 1.02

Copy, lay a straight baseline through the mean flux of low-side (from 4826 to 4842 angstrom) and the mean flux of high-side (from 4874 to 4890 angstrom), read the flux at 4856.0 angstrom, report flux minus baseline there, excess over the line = -0.8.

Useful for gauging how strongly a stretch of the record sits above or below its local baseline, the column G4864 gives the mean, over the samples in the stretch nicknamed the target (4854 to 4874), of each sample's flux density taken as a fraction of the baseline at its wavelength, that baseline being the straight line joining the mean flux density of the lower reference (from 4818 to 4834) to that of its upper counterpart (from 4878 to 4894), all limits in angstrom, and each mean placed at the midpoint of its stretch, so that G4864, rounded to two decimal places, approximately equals 0.88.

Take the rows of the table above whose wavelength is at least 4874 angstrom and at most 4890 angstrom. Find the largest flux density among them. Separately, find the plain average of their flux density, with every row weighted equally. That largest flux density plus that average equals 20.4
